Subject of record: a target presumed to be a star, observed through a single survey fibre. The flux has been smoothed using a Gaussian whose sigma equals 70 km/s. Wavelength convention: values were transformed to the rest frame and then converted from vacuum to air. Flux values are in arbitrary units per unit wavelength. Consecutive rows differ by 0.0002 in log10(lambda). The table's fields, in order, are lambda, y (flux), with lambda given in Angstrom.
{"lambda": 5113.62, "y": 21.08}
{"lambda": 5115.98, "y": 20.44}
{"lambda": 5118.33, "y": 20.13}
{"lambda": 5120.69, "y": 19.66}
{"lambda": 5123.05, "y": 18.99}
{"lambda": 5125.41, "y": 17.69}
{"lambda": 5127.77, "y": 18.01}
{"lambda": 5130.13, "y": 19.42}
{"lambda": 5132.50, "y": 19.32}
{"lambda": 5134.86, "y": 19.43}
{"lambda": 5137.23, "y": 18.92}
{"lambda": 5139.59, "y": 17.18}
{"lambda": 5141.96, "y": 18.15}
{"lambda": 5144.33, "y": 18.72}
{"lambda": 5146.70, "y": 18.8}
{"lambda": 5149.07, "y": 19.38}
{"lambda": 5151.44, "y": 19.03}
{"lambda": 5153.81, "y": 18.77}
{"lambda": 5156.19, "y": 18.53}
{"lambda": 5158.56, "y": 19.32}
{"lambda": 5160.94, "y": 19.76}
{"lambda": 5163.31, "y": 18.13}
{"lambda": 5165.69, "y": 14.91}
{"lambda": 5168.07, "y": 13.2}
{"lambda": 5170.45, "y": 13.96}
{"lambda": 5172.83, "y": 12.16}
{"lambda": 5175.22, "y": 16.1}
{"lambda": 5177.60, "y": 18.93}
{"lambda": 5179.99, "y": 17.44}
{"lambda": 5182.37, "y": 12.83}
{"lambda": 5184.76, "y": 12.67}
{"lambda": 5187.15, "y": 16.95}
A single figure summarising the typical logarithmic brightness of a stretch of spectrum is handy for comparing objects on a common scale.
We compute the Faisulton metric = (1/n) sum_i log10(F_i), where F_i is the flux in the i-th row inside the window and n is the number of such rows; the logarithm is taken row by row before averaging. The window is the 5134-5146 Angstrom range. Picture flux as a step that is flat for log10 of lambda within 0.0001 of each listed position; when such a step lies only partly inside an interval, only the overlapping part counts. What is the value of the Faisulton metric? 1.266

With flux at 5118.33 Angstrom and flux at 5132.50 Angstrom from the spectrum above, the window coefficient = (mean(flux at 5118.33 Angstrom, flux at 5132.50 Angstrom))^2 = 389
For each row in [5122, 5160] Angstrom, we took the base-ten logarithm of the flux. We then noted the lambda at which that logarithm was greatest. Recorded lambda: 5134.86 Angstrom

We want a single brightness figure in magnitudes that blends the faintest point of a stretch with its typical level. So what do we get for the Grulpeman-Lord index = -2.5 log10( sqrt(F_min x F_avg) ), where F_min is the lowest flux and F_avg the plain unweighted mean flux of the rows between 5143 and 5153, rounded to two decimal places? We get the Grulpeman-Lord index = -3.19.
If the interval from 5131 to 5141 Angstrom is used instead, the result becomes -3.13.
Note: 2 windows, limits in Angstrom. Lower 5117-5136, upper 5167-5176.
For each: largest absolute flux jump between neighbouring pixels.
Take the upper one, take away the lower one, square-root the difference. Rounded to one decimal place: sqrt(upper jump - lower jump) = 1.6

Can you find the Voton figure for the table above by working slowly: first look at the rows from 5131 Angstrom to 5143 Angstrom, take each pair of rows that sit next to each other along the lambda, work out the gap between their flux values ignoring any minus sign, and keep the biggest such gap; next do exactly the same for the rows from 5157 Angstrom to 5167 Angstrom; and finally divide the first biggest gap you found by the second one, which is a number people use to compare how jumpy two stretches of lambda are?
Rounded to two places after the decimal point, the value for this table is 0.54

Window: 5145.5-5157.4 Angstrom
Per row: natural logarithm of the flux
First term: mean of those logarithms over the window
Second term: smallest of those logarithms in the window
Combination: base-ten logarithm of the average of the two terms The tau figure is 0.467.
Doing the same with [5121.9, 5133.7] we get 0.462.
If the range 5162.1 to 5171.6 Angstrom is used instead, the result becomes 0.422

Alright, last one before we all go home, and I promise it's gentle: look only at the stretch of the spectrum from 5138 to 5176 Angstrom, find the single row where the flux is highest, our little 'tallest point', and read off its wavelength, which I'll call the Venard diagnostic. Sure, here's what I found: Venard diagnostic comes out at 5160.94 Angstrom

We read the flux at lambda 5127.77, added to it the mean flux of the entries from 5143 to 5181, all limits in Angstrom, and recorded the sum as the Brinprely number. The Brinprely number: 35.3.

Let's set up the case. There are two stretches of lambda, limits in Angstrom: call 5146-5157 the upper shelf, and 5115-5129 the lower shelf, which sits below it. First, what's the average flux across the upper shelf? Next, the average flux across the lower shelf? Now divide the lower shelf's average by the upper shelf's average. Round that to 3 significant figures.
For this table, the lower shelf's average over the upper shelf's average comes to 1.01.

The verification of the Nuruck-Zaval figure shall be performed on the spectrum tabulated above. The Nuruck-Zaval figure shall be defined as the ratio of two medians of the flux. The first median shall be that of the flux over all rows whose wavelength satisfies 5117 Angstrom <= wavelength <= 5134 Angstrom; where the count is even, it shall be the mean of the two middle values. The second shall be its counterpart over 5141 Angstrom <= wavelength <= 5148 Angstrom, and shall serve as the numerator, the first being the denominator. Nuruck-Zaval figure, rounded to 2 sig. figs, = 0.97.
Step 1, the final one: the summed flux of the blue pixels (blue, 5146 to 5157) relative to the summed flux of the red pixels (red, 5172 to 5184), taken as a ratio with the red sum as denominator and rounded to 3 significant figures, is 1.22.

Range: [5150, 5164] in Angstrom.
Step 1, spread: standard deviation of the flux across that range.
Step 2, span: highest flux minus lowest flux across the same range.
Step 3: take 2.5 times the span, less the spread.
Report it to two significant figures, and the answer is 3.5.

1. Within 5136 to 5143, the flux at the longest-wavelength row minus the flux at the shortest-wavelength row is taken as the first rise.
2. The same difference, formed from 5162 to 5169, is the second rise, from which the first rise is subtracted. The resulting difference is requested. -4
